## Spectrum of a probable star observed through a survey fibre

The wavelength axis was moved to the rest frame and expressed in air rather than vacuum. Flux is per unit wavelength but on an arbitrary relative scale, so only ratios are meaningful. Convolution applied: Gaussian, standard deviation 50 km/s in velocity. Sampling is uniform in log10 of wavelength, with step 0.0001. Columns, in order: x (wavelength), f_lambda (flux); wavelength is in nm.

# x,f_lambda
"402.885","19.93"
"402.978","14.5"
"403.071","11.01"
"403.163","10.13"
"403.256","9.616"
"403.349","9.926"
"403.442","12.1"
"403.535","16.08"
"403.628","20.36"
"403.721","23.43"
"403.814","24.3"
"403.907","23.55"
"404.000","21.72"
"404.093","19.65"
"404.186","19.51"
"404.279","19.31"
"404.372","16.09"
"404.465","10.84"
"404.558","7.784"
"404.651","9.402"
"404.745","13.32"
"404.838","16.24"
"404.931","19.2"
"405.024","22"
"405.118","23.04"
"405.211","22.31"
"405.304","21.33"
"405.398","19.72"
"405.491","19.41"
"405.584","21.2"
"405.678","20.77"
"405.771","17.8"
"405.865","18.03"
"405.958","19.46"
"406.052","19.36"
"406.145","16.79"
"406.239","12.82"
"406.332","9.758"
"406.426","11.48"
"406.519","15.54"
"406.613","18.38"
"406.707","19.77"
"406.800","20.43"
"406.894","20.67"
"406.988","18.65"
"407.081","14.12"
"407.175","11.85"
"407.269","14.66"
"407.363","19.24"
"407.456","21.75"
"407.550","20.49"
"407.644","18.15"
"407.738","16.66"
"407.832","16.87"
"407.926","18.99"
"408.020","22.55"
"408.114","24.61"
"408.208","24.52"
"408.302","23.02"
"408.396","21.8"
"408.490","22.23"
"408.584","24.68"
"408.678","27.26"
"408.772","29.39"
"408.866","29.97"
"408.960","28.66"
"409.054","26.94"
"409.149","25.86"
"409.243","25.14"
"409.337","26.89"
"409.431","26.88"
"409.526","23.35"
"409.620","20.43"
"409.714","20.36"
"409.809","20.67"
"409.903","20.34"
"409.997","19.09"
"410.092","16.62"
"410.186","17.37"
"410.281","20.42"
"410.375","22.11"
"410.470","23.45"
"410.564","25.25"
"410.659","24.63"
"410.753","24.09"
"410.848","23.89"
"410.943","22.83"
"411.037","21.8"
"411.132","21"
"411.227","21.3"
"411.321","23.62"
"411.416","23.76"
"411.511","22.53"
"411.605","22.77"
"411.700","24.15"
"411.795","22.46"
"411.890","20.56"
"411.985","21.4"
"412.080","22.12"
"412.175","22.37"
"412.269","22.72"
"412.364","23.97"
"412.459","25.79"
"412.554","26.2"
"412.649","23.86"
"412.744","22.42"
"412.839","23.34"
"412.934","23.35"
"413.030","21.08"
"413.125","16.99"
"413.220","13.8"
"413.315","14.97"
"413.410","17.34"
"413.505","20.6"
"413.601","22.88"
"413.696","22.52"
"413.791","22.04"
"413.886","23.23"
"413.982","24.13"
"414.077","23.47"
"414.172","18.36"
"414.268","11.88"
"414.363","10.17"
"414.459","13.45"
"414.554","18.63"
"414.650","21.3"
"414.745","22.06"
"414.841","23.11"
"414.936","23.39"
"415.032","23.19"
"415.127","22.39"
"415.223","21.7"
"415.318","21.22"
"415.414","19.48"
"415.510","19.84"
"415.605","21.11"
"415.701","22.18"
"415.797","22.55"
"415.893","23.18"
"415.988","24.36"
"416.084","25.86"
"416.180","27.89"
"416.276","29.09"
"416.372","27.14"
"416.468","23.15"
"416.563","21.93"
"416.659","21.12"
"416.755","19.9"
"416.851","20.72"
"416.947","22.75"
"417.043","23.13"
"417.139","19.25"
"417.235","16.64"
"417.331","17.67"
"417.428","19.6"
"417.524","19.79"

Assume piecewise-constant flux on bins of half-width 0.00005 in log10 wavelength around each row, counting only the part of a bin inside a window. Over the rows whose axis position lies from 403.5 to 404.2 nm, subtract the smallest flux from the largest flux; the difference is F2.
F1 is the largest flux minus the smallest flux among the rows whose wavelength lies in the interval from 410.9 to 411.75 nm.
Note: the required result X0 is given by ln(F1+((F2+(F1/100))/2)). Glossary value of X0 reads 1.98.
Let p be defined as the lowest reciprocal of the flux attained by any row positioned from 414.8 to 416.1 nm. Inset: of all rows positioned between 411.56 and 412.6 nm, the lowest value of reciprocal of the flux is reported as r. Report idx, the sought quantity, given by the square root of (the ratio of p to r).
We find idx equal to 1.01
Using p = 0.0387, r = 0.038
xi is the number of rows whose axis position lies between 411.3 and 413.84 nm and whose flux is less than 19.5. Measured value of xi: 4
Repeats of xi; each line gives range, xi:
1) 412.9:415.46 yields 10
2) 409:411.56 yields 3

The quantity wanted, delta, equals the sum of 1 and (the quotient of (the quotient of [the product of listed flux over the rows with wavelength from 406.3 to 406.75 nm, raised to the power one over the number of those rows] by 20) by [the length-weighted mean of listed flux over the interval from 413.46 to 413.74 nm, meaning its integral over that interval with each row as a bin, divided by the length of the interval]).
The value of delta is 1.03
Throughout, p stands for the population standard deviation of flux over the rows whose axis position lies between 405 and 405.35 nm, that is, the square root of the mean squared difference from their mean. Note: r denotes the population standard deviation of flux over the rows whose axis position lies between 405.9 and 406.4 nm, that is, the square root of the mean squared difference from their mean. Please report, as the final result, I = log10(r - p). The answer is 0.50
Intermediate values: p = 0.6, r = 3.8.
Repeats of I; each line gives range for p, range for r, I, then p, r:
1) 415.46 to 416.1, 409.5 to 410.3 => -1.89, 1.9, 1.9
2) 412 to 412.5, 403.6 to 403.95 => -0.81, 1.4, 1.5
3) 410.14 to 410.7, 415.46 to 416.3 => -0.64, 2.7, 2.9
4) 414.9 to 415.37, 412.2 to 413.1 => -0.17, 0.8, 1.5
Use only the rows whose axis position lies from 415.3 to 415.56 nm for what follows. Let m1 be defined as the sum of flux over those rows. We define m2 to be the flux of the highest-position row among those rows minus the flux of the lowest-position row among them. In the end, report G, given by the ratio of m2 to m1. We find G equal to -0.02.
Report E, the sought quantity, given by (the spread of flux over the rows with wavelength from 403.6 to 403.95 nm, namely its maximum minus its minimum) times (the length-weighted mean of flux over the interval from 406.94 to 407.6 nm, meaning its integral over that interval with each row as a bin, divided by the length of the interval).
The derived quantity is 68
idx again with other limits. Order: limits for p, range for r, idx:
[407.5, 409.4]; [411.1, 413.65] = 0.93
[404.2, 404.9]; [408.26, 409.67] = 1.25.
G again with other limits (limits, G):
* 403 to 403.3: -0.05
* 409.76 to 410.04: -0.03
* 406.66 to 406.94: 0.01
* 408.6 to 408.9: 0.03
